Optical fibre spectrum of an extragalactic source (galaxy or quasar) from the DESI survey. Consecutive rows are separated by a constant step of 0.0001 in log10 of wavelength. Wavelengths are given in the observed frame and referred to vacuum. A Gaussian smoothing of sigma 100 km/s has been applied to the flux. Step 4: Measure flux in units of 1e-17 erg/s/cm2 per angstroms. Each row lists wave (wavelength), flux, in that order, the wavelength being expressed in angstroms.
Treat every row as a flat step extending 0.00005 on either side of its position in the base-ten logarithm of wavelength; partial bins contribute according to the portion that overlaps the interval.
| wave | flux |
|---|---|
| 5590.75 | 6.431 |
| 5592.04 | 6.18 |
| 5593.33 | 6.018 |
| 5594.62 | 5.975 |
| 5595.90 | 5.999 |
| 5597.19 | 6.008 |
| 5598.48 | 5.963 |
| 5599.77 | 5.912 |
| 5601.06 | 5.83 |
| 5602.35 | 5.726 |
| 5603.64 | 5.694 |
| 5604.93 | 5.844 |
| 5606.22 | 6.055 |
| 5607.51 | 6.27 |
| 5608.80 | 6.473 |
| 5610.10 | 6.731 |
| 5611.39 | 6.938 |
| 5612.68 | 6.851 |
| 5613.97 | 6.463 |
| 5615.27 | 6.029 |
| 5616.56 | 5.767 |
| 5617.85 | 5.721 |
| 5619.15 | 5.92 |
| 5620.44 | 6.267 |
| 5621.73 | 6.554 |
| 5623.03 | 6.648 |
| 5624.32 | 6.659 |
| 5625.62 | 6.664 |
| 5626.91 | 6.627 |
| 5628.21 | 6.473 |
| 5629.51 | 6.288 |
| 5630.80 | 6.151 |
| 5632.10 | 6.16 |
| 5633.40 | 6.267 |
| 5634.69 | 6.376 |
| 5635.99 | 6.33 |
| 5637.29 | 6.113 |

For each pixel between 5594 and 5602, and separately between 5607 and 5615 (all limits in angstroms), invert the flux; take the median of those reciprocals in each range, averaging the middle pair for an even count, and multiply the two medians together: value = 0.0254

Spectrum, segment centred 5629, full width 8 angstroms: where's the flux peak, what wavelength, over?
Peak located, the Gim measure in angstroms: 5625.62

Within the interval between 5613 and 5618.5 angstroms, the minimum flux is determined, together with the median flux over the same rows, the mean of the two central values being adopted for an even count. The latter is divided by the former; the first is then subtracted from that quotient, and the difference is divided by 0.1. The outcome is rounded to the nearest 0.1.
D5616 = -46.9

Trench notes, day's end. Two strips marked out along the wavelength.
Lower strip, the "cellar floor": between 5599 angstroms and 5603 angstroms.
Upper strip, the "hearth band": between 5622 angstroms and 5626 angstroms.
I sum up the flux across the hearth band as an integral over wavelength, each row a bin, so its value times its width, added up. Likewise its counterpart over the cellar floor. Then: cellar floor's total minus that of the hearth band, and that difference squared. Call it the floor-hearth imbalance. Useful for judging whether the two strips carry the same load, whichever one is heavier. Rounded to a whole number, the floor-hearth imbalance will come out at 11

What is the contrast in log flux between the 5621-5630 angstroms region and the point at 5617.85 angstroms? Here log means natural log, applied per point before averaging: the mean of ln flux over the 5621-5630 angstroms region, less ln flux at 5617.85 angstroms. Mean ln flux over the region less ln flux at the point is 0.14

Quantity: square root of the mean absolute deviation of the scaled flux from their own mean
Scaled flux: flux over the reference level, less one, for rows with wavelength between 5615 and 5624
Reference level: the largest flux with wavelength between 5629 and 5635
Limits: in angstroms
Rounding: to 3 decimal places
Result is 0.220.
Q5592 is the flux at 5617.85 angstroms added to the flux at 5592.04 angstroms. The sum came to 11.9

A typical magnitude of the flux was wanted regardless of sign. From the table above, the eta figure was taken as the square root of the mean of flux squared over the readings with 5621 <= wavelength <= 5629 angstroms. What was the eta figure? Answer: 6.6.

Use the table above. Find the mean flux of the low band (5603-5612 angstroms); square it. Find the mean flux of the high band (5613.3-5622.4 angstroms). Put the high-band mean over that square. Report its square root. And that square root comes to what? 0.393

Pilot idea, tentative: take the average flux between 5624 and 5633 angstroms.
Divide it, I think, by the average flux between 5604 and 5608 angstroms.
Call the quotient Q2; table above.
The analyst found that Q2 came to 1.06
